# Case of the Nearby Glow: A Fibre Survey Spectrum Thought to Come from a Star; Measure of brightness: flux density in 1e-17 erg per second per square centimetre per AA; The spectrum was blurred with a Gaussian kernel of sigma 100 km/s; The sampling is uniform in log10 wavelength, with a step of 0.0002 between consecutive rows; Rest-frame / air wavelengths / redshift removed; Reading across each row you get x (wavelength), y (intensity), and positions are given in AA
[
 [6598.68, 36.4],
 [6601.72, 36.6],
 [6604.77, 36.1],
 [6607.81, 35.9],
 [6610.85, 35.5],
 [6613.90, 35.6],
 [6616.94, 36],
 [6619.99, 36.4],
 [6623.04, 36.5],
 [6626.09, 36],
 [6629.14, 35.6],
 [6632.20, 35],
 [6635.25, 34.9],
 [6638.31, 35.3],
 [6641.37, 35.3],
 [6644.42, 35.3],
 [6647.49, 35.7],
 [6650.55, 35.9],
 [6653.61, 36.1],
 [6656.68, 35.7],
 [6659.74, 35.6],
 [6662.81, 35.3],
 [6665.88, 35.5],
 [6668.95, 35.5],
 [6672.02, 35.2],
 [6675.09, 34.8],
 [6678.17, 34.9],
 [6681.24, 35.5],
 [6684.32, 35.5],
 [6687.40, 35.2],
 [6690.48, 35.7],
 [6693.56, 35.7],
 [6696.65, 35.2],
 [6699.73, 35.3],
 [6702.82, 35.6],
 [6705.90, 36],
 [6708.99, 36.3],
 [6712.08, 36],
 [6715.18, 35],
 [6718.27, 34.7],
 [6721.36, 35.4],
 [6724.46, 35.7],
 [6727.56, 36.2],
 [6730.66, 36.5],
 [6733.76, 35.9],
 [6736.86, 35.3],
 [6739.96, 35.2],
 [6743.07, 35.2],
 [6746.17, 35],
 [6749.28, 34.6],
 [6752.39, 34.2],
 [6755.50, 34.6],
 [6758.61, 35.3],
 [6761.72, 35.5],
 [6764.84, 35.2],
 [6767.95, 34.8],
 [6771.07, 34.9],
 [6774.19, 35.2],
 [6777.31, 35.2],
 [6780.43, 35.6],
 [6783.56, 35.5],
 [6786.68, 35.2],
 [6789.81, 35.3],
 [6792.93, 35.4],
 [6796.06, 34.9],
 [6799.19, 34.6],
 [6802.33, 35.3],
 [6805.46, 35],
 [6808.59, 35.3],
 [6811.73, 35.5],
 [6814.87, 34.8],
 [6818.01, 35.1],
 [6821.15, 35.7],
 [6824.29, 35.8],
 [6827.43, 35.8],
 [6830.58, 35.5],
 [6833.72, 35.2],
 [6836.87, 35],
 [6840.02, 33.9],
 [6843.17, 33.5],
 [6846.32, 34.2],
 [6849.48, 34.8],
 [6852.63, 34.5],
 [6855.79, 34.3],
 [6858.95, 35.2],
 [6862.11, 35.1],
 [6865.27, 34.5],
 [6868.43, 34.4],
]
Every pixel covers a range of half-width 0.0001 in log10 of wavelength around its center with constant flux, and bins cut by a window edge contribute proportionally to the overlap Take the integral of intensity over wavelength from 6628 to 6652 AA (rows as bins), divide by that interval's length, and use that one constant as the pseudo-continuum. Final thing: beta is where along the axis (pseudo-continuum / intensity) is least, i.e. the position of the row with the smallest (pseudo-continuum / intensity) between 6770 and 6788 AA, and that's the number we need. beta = 6780.43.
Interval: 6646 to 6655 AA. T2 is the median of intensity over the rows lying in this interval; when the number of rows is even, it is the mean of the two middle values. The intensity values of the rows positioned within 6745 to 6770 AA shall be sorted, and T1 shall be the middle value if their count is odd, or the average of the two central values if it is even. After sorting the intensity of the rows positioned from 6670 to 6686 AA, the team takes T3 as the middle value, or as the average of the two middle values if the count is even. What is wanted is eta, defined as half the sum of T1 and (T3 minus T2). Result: 17.1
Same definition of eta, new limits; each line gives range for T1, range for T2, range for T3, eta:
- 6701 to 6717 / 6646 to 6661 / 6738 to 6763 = 17.7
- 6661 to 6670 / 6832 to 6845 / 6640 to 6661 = 18.4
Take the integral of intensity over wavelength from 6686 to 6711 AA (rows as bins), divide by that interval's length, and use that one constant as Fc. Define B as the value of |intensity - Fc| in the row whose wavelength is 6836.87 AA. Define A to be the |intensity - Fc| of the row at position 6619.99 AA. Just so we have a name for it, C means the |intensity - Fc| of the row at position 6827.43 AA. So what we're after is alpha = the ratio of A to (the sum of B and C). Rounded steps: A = 0.8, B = 0.6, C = 0.16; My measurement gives 1.0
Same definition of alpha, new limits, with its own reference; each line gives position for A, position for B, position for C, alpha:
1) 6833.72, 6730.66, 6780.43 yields 0.5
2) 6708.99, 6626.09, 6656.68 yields 1.6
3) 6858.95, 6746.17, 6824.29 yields 0.5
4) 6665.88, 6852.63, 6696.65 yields 0.1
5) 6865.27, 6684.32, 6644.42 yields 2.4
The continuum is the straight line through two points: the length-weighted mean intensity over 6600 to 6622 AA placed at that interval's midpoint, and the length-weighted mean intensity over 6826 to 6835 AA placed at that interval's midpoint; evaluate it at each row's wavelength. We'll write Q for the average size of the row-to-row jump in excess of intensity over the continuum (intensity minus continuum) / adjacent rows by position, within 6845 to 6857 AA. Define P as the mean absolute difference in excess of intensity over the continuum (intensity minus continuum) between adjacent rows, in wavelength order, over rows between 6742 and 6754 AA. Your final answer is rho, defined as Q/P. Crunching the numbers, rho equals 1.12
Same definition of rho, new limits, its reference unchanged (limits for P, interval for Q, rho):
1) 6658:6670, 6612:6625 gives 1.82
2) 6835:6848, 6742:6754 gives 0.45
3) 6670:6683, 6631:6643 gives 0.46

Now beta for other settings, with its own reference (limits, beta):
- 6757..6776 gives 6761.72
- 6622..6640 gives 6623.04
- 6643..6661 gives 6653.61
